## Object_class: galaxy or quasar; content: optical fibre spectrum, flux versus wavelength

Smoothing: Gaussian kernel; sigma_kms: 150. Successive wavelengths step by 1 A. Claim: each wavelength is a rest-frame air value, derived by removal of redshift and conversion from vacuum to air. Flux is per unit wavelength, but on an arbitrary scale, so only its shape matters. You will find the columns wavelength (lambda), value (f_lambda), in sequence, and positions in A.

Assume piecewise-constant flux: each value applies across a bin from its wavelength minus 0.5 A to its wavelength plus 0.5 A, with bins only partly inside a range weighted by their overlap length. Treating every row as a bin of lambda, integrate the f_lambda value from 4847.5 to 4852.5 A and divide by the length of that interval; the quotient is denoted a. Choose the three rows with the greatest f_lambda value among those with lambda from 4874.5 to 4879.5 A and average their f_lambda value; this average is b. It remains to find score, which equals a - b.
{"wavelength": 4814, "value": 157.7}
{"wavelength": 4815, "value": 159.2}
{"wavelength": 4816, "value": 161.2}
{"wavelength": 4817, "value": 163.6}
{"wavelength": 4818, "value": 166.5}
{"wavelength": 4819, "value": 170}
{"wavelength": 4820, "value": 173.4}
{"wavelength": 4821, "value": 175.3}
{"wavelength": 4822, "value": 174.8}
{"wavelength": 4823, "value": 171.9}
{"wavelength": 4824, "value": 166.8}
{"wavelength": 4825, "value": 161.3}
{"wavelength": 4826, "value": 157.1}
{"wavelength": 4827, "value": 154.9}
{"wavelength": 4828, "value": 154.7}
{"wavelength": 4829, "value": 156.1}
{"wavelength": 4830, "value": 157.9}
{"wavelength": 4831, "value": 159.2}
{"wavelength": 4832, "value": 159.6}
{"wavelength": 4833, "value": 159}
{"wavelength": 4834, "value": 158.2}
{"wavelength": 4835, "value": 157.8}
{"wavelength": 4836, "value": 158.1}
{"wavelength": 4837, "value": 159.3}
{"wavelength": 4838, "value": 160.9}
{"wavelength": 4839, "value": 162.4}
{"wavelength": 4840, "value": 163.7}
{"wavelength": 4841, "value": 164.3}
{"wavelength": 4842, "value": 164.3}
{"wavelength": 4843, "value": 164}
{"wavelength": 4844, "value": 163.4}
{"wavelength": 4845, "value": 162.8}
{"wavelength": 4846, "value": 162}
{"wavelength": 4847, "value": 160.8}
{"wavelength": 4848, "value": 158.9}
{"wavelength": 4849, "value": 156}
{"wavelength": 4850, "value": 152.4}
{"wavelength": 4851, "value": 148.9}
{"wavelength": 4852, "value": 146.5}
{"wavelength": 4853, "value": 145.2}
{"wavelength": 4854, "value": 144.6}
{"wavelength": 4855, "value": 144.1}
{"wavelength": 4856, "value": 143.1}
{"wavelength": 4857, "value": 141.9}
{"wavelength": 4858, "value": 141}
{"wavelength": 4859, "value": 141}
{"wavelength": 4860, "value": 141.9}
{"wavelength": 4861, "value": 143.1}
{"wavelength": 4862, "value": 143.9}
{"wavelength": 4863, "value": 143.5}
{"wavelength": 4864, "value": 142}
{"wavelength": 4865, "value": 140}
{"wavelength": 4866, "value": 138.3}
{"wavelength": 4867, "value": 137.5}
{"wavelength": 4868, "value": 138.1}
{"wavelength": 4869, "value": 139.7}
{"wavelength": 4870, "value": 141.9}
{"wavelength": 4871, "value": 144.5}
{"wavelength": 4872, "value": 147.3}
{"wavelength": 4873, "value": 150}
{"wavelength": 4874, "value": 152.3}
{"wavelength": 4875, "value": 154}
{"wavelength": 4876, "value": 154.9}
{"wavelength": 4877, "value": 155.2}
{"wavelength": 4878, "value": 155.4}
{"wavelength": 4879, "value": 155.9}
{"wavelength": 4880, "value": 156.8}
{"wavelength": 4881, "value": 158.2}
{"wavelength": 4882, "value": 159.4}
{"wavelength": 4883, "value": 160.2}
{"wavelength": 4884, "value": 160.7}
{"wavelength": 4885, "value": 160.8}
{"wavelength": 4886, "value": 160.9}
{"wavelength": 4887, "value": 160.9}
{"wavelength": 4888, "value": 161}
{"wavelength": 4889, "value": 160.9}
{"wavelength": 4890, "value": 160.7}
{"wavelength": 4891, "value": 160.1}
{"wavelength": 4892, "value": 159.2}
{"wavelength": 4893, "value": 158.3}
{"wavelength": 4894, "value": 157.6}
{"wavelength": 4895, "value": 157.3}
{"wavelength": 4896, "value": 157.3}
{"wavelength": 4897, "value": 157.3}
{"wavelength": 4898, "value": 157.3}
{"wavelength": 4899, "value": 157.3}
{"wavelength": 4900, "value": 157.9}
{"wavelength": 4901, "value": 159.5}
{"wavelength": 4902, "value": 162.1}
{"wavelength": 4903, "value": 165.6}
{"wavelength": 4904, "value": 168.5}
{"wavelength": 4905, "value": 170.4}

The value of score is -3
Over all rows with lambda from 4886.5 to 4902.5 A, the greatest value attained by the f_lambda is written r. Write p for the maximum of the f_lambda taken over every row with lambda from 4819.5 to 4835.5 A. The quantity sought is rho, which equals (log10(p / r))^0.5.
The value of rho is 0.18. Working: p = 175.3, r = 162.1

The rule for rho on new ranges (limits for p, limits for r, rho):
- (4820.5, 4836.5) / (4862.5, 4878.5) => 0.23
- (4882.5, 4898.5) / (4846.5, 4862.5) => 0.02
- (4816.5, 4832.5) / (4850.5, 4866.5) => 0.27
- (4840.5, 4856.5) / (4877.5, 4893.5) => 0.09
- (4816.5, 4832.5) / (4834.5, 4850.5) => 0.17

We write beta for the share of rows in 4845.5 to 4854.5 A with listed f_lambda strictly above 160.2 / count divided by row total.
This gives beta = 0.22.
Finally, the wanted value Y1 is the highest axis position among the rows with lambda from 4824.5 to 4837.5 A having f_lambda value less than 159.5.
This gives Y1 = 4837 A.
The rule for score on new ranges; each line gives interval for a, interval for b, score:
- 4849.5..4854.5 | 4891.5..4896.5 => -11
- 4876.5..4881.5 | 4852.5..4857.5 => 12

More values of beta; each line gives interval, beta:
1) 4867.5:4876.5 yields 0.00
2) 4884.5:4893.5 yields 0.67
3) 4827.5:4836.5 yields 0.00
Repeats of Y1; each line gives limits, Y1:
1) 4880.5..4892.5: 4892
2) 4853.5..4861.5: 4861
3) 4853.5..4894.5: 4894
